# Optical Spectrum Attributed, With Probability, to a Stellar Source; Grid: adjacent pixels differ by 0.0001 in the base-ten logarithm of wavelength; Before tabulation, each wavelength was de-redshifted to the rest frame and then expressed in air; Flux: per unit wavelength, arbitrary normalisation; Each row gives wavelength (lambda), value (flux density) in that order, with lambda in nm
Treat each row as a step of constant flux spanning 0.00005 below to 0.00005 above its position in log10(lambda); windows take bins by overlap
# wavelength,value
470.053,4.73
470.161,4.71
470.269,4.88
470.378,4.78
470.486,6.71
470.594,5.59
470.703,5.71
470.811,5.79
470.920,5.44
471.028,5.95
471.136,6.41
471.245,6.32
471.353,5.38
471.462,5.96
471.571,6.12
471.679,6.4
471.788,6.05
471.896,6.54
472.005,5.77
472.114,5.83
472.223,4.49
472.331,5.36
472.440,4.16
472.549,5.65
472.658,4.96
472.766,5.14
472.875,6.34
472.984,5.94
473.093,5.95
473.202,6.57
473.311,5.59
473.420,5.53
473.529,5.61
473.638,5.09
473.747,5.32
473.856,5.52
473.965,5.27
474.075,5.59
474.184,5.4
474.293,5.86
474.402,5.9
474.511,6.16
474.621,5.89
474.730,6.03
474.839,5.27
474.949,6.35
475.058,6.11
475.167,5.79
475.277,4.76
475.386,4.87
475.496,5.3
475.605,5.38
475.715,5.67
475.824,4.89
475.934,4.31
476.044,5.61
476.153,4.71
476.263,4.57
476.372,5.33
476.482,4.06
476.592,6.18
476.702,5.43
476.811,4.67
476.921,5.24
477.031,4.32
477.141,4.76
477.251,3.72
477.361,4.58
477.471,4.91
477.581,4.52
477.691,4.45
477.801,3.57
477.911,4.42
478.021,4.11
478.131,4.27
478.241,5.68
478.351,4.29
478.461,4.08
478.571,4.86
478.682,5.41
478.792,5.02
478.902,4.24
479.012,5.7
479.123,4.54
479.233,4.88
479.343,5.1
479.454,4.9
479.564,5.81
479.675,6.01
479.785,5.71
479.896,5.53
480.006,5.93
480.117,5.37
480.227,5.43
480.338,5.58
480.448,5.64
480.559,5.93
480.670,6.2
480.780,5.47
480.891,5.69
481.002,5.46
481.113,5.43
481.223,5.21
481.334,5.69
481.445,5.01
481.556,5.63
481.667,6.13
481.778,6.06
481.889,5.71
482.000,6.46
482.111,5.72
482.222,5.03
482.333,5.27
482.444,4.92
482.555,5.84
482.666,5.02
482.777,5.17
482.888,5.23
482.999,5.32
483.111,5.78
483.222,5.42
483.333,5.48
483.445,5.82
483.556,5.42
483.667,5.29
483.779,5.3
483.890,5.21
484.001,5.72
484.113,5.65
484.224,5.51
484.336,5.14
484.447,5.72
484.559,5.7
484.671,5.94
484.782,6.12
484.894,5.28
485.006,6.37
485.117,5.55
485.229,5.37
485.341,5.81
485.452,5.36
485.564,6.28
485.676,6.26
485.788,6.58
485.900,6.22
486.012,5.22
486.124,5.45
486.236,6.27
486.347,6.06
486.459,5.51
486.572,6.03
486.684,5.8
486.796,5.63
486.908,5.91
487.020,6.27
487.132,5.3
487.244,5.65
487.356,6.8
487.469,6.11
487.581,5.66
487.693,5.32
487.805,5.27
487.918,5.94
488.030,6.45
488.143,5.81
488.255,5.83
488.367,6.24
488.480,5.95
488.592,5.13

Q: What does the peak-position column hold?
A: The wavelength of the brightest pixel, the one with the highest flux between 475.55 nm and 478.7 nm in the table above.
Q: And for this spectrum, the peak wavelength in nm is 476.592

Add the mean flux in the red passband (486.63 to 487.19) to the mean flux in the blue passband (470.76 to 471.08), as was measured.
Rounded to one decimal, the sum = 11.5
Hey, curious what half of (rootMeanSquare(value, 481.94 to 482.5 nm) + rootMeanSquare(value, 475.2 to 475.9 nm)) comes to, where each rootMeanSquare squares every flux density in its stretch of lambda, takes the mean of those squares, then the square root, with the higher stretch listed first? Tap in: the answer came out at 5.3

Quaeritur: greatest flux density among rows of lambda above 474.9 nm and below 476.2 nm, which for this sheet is 6.35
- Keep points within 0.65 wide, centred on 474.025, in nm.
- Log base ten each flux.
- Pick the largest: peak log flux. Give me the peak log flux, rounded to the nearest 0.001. 0.768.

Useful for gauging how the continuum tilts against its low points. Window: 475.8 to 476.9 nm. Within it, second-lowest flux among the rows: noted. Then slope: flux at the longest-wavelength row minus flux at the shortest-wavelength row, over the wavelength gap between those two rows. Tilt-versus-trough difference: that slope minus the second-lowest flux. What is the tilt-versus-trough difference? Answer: -4.5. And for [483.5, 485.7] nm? -4.8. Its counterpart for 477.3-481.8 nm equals -3.7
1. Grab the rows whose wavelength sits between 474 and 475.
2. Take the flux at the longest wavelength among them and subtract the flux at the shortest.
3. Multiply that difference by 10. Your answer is 7.6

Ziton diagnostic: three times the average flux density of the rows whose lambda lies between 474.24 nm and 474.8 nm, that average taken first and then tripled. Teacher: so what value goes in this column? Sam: 18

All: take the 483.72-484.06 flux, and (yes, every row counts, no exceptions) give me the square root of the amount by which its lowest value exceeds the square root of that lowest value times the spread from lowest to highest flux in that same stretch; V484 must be 1.9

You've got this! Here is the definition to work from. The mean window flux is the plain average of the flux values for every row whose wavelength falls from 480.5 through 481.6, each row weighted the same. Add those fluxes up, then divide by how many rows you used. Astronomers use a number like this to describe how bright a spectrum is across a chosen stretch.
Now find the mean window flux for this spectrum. 5.57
